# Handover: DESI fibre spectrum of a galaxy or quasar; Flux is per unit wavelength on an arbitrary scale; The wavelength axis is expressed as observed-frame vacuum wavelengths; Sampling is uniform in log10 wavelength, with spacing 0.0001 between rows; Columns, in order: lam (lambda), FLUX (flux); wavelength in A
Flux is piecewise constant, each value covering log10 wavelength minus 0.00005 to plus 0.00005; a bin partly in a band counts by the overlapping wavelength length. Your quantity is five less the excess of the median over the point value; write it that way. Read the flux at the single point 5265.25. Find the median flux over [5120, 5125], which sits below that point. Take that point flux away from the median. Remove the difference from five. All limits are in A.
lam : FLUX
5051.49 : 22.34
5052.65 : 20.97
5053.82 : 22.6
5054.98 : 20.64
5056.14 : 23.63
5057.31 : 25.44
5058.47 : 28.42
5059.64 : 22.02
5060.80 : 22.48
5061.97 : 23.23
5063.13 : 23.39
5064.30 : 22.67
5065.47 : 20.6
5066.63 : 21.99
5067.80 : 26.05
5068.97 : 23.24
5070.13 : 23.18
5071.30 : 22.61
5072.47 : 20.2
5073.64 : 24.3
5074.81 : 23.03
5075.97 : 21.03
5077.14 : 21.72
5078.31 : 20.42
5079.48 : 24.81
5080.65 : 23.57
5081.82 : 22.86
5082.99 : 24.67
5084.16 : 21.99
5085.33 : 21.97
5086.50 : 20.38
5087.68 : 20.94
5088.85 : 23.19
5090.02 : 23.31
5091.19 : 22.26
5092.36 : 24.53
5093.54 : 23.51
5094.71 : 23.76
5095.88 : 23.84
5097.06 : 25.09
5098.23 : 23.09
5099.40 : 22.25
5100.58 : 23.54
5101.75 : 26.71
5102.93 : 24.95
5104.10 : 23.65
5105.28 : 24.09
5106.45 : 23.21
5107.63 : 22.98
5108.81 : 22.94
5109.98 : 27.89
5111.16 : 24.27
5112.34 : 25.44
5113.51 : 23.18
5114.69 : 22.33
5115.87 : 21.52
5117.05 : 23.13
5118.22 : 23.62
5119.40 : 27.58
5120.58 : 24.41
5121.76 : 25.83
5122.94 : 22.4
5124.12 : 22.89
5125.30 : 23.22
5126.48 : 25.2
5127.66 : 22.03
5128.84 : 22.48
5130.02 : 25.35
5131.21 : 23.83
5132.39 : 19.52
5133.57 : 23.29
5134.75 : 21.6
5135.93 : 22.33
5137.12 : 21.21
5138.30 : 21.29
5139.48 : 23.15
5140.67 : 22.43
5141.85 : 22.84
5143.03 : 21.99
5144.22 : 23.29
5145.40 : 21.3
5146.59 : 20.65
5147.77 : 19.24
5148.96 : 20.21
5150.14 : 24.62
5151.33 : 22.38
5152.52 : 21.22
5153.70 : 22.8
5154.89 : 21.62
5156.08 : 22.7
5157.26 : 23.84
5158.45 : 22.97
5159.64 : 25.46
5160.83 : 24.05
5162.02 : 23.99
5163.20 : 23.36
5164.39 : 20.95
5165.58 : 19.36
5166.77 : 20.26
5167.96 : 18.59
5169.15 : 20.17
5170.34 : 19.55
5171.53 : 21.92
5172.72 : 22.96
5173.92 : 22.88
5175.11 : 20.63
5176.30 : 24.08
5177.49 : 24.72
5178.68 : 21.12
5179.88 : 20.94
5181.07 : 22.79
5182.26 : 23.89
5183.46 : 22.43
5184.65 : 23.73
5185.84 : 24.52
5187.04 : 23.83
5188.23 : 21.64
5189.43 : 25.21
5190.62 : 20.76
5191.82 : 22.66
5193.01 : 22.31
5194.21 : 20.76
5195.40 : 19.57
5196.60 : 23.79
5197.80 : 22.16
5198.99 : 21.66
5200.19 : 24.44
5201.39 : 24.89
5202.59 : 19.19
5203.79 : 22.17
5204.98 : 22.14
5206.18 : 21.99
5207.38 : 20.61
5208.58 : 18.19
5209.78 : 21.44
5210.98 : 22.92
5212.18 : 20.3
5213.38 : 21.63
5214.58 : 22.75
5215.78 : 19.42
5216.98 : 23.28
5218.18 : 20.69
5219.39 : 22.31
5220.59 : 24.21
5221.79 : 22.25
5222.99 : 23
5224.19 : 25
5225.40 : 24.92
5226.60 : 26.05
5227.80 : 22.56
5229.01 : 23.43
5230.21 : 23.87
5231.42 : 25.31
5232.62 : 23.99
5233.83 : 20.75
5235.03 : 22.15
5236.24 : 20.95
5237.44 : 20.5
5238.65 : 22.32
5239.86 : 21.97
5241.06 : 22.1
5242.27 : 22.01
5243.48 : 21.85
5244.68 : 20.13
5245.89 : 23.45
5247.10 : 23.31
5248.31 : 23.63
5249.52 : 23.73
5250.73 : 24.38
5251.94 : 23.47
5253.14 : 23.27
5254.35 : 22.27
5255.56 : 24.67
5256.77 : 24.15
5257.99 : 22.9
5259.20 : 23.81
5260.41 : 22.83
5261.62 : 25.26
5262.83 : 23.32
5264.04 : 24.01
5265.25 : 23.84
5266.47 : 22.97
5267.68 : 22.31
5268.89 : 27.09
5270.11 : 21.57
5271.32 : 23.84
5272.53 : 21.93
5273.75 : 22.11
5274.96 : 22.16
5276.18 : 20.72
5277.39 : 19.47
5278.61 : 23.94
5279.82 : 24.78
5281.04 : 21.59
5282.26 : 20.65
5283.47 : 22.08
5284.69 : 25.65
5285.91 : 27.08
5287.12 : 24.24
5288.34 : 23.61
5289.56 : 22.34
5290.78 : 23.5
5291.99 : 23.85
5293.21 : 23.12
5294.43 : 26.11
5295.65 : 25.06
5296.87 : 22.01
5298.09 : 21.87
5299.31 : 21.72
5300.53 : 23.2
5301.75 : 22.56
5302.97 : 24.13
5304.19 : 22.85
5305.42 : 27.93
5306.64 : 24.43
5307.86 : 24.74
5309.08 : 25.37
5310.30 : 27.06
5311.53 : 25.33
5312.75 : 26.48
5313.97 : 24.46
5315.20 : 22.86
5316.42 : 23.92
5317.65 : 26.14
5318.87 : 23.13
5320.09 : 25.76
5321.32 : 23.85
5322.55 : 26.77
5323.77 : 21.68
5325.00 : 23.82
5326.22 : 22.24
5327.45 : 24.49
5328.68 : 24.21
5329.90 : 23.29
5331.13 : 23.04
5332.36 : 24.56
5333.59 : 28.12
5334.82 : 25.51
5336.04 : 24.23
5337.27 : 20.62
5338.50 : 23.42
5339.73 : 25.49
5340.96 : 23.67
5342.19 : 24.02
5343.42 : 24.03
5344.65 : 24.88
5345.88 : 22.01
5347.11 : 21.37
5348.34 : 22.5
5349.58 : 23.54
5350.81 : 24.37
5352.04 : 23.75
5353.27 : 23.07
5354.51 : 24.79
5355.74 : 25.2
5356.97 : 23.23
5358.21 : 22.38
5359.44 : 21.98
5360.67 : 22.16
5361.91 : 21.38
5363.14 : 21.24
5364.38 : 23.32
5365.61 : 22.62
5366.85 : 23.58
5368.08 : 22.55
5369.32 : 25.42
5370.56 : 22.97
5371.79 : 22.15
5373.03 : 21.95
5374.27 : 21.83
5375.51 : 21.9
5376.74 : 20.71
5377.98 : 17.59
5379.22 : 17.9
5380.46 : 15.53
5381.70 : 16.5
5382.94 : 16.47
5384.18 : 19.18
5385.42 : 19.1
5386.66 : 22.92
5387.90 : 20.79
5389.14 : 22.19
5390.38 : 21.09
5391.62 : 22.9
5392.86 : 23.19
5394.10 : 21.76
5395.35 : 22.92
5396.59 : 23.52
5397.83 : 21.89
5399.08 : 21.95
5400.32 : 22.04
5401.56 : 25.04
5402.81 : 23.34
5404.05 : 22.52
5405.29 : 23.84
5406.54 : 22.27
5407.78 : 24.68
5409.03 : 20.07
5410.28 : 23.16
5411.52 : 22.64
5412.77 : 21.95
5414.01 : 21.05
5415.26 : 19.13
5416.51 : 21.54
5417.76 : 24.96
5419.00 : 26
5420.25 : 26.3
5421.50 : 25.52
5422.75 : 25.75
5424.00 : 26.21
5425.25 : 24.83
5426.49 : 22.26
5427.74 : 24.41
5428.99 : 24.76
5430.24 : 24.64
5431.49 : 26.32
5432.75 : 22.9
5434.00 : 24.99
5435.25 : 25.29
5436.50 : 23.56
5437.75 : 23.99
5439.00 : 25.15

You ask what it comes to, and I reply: 5.2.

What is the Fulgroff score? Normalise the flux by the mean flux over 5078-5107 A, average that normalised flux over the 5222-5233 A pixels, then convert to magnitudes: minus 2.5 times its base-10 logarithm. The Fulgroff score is -0.04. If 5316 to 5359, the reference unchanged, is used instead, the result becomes -0.03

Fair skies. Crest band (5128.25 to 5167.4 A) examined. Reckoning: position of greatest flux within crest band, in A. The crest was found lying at 5159.64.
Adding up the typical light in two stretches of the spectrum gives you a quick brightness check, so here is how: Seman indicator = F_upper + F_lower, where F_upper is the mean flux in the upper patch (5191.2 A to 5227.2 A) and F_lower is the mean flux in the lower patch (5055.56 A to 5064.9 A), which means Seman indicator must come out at 46.1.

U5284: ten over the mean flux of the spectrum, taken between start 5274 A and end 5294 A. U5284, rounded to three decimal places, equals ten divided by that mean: 0.434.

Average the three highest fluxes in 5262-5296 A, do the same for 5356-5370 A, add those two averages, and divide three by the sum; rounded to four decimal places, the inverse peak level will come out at 0.0590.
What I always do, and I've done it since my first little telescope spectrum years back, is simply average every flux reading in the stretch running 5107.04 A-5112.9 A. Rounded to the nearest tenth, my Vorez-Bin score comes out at 24.7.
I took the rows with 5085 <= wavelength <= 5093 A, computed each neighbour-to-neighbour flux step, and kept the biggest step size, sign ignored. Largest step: 2.3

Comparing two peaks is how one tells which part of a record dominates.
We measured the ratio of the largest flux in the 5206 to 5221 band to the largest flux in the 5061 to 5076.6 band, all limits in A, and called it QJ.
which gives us 0.93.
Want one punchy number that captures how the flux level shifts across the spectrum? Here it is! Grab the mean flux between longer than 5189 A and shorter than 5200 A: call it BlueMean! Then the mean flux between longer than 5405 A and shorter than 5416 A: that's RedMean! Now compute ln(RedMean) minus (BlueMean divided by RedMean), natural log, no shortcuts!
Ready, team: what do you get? 2.09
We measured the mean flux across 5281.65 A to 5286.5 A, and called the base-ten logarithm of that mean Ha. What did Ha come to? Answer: 1.38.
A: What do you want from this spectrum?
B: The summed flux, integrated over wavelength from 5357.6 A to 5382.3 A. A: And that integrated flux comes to 526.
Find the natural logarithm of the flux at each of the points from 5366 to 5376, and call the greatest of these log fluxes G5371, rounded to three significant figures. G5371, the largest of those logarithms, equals 3.24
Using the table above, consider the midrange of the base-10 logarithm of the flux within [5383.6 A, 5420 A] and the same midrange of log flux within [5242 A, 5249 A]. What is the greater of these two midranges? 1.35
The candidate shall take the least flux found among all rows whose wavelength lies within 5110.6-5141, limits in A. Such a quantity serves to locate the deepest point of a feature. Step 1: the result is 19.52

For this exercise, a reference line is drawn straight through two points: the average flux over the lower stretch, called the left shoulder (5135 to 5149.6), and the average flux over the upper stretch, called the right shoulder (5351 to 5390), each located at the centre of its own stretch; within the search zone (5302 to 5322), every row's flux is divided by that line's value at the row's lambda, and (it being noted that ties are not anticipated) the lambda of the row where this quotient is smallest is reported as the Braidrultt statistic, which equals 5304.19 A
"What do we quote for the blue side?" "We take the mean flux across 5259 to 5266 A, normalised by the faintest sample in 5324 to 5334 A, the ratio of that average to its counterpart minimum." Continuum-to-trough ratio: 1.072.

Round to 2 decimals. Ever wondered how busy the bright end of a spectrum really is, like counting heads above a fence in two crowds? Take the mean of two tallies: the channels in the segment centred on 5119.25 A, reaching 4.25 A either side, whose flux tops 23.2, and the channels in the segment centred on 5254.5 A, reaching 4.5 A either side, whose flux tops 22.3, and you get 5.00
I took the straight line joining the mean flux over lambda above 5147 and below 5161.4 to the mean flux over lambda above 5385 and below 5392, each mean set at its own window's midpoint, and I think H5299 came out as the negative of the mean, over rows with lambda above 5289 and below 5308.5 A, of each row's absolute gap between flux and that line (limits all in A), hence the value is -1.8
